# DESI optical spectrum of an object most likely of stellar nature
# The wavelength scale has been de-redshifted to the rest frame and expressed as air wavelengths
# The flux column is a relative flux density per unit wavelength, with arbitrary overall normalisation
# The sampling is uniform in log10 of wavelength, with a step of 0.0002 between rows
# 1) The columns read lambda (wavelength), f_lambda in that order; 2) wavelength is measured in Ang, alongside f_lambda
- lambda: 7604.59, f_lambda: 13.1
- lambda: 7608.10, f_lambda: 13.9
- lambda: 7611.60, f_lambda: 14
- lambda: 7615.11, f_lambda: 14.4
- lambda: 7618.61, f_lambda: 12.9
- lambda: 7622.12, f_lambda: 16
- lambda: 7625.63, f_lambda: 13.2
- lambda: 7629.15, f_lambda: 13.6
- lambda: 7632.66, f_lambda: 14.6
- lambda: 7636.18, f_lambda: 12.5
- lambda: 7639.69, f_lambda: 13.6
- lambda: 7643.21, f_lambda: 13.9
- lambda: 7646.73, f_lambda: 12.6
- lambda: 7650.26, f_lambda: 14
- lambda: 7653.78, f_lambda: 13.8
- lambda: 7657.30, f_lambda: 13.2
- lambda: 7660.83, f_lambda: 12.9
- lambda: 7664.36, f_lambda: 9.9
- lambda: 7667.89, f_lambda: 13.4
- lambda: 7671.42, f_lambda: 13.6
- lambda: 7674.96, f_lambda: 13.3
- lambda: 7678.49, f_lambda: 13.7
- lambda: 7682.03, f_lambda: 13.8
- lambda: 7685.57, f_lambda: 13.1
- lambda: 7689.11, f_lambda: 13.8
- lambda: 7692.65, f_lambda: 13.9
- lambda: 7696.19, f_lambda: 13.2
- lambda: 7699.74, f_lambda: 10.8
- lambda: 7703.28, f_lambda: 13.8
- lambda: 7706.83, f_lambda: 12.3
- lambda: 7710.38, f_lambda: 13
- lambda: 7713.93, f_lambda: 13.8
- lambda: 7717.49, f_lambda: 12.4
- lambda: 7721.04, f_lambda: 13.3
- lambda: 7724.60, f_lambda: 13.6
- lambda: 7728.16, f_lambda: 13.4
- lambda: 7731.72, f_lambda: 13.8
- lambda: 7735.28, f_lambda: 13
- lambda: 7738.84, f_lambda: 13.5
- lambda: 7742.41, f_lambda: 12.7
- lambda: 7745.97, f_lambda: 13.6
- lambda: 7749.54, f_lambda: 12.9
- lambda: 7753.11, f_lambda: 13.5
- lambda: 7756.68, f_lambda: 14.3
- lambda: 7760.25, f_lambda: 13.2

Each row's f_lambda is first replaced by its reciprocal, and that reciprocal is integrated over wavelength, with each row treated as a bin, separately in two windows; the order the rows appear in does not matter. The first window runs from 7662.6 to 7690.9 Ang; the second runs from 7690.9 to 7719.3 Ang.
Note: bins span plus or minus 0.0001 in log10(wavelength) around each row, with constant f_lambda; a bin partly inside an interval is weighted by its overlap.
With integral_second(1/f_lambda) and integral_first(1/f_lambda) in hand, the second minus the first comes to 0.03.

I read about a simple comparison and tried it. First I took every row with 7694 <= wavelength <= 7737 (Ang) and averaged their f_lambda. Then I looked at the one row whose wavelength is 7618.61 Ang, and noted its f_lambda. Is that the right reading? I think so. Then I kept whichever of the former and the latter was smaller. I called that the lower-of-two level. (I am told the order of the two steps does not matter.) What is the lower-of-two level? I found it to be 12.9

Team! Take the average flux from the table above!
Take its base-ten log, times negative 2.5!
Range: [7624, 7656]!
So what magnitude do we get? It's -2.83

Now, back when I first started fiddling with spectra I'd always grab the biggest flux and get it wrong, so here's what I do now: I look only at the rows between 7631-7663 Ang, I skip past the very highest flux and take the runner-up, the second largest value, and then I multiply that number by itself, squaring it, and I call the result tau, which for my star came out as 196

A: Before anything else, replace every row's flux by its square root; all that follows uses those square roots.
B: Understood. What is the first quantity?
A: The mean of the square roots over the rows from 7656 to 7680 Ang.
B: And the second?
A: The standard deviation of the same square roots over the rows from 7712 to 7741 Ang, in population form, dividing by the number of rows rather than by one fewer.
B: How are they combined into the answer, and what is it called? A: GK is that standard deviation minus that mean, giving -3.52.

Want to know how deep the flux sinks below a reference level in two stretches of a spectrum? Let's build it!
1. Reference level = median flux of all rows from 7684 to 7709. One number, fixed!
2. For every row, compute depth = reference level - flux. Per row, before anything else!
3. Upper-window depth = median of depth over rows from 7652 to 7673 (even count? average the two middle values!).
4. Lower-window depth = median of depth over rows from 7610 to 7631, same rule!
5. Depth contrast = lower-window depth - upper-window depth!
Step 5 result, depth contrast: -0.5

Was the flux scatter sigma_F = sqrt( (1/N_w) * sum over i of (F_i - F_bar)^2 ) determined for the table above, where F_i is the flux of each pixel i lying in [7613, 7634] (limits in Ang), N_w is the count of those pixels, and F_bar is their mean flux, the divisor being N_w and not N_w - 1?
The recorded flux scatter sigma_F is 1.04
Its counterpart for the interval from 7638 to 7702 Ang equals 1.06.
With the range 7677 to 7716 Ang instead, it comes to 0.89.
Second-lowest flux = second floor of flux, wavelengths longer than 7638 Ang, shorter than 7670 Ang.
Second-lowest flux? 12.6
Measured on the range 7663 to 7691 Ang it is 13.1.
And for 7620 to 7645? 13.2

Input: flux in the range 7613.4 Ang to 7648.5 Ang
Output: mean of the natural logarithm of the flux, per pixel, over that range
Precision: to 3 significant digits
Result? 2.62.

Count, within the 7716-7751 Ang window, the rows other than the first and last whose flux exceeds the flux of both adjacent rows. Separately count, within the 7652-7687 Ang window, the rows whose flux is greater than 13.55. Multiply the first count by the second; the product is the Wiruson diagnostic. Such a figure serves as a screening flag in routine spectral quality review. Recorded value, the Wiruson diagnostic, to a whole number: 16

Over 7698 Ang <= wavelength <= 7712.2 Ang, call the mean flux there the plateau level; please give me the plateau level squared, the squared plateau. 156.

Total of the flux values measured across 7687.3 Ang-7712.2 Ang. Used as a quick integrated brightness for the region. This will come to 91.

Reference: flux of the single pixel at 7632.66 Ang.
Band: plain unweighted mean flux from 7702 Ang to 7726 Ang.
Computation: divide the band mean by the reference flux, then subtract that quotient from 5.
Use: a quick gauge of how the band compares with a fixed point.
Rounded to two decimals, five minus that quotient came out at 4.10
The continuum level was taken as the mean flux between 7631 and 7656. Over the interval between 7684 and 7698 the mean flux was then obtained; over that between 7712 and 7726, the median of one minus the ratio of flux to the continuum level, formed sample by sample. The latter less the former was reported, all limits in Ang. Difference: -13.5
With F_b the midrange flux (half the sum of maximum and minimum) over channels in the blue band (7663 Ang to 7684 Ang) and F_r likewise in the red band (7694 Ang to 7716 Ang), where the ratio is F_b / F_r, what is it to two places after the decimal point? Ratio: 0.96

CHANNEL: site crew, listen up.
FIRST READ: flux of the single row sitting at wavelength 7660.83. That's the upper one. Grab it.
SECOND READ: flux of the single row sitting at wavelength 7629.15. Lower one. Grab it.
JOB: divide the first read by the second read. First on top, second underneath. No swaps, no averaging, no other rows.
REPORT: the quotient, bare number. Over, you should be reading 0.95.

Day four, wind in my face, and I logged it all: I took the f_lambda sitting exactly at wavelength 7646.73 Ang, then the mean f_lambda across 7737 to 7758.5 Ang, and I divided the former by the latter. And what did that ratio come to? 0.94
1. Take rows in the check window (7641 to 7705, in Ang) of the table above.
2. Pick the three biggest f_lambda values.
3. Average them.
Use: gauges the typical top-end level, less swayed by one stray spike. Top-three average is 13.9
